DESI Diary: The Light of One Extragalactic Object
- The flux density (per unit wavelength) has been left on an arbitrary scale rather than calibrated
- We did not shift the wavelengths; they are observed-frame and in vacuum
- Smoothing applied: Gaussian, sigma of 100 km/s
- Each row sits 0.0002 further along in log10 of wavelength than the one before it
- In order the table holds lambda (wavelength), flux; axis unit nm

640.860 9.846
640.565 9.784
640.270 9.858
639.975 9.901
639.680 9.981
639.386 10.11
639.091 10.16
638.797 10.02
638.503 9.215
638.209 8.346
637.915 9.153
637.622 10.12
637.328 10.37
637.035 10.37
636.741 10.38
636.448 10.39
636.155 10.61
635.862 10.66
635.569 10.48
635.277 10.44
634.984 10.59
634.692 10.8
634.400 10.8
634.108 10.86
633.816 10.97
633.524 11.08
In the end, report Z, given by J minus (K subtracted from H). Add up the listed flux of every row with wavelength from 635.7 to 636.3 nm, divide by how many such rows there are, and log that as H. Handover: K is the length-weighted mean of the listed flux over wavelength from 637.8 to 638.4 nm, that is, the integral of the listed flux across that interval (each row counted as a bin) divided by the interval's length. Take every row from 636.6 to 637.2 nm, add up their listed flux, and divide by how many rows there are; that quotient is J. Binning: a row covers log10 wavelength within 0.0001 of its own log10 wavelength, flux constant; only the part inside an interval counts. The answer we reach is 8.5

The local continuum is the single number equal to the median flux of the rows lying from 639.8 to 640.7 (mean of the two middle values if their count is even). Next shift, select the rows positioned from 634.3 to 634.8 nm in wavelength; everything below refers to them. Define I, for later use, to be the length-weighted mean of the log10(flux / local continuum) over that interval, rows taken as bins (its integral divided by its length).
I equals 0.040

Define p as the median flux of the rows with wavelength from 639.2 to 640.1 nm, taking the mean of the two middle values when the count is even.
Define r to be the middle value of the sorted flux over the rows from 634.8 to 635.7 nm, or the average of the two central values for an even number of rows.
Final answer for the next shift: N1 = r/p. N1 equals 1.05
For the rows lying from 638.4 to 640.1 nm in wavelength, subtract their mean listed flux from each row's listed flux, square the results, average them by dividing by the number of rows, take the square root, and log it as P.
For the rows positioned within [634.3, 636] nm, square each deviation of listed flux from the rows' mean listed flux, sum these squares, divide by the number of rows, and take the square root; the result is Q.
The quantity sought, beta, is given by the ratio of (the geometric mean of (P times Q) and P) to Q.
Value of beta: 0.8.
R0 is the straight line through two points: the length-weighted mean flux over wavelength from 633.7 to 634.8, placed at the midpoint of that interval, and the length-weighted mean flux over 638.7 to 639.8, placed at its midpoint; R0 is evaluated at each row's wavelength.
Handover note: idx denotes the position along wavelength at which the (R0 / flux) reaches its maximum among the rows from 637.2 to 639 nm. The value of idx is 638.209 nm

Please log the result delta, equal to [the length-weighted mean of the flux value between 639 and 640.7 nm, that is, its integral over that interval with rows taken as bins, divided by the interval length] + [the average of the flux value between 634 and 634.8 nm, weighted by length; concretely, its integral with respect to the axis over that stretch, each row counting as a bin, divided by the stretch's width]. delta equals 20.8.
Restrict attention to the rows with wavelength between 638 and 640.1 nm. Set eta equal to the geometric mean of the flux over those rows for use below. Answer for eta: 9.7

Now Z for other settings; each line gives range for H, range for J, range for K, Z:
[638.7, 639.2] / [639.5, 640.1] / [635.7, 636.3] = 10.5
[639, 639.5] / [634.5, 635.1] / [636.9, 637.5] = 10.9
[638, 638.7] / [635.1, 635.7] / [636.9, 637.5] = 12.0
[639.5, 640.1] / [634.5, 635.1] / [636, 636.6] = 11.3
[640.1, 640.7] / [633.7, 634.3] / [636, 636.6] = 11.6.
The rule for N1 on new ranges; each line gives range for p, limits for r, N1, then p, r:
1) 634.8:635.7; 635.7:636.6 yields 1.01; 10.5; 10.6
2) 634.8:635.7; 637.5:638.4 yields 0.87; 10.5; 9.2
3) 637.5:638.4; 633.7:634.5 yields 1.19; 9.2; 10.9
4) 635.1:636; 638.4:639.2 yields 0.96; 10.5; 10.0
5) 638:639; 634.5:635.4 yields 1.15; 9.2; 10.6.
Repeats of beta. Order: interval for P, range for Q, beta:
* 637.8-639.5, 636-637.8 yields 1.8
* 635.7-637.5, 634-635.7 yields 0.3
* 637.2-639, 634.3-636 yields 1.9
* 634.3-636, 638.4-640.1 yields 0.3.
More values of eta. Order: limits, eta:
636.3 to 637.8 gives 10.3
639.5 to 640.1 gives 9.9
